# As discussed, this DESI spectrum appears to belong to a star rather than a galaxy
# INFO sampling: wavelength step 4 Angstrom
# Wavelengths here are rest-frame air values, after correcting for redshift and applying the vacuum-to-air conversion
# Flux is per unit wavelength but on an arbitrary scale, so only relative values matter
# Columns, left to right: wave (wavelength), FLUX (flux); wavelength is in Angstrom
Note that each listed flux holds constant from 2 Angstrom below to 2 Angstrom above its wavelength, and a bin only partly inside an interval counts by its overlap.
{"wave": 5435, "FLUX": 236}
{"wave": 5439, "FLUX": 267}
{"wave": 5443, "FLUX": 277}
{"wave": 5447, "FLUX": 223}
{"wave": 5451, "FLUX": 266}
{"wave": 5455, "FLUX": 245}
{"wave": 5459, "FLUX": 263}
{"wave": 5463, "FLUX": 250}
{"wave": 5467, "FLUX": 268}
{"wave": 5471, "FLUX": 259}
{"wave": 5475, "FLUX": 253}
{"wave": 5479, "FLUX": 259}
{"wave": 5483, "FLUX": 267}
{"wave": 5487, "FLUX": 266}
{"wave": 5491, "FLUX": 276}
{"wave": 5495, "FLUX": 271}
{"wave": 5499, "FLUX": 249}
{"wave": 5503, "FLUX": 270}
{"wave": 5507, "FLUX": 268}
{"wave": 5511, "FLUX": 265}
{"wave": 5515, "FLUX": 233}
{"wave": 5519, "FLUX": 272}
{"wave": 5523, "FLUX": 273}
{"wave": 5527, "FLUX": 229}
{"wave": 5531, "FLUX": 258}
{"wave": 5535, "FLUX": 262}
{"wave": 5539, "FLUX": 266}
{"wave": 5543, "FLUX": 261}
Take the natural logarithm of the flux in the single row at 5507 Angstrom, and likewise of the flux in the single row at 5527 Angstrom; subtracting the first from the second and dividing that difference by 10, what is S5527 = -0.016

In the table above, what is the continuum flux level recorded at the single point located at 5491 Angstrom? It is 276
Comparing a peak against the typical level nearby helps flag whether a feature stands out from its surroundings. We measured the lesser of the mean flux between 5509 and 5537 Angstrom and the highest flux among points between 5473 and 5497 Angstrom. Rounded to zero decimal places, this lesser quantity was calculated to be 256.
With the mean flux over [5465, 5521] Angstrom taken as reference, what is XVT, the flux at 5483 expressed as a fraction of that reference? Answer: 1.02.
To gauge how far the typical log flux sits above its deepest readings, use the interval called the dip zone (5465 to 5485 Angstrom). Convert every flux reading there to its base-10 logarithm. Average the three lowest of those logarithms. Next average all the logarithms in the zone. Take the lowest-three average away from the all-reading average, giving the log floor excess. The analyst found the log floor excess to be 0.007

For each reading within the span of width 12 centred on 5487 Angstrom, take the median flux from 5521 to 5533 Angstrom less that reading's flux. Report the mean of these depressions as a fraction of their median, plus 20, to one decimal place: 21.3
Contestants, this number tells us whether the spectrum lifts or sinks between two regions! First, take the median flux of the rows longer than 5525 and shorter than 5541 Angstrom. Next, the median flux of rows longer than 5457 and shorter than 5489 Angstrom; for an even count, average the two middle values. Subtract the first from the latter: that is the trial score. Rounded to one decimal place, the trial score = 1.0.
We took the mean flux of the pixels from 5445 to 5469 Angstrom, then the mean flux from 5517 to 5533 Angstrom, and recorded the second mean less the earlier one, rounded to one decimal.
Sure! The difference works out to 5.5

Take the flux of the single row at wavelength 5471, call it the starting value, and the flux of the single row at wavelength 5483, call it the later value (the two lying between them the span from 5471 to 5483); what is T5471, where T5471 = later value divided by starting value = 1.03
